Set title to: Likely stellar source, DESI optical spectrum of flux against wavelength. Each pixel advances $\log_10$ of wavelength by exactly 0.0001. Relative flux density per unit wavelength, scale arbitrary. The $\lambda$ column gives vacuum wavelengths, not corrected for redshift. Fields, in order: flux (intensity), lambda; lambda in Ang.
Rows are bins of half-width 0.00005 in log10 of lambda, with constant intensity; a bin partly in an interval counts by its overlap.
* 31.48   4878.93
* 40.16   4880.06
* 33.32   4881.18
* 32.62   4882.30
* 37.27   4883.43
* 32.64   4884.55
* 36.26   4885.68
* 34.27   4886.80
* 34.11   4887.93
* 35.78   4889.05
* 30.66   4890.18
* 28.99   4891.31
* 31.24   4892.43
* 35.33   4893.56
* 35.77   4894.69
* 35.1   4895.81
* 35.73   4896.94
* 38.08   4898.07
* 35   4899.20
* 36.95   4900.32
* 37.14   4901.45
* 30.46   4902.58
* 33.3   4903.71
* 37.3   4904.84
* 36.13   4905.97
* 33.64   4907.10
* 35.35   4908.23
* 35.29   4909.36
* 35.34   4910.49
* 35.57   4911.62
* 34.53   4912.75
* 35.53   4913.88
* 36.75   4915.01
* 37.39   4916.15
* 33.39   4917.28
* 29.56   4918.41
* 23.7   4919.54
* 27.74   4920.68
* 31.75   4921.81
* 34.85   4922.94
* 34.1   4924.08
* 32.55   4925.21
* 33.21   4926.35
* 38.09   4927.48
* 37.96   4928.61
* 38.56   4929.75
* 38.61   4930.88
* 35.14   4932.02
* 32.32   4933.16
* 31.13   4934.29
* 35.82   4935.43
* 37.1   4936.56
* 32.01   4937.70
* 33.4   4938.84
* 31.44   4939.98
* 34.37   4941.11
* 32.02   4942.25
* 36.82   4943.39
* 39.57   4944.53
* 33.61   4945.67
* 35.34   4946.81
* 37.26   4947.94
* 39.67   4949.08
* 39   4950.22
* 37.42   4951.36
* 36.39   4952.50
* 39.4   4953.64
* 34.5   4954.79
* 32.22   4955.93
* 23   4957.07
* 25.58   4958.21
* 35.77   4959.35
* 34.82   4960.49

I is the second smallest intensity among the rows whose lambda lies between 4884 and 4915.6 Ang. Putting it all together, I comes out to 30.46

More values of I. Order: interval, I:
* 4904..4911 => 35.29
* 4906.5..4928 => 27.74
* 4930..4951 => 31.44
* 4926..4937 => 32.32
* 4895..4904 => 33.3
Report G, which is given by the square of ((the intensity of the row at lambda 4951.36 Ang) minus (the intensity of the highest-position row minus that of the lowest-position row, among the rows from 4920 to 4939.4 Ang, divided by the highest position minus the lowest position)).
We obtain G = 1377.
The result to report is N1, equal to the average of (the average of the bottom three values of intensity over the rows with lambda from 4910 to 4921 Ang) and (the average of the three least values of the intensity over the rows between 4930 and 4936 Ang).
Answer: 29.9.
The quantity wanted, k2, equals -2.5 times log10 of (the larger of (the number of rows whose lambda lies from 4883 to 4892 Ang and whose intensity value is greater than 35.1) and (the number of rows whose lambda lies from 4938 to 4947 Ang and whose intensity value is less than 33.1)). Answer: -1.19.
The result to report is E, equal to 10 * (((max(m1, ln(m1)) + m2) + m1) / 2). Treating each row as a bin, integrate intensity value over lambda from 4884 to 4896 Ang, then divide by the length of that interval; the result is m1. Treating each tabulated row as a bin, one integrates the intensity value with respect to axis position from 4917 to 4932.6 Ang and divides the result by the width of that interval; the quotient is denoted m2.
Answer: 504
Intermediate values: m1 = 33.6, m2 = 33.5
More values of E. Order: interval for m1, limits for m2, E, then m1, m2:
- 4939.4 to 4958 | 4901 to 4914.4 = 524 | 34.9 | 34.9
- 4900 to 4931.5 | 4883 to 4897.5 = 515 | 34.4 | 34.1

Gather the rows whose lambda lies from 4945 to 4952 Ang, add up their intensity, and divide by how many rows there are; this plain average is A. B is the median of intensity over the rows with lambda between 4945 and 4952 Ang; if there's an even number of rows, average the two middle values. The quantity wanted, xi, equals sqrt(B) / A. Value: 0.165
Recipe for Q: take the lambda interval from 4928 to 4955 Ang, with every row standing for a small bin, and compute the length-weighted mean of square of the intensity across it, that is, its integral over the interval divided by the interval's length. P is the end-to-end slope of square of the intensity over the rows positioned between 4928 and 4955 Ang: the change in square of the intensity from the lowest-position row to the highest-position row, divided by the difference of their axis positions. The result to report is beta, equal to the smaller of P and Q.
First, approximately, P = -10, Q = 1289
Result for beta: -10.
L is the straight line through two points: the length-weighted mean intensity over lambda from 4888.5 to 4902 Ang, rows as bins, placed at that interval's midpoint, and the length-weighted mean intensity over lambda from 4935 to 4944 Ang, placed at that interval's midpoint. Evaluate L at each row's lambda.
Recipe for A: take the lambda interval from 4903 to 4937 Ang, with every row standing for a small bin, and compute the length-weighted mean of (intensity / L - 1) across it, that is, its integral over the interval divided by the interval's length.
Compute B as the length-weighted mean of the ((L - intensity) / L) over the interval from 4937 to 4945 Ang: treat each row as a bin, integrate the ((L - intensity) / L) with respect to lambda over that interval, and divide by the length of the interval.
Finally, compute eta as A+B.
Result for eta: 0.00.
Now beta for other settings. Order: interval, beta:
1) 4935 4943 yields -38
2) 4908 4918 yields -15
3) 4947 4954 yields 29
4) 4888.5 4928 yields 4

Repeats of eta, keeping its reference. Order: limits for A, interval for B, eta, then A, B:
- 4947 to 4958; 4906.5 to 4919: 0.02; 0.03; -0.009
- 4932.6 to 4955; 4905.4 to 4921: 0.06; 0.04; 0.023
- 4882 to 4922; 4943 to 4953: -0.11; -0.01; -0.095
